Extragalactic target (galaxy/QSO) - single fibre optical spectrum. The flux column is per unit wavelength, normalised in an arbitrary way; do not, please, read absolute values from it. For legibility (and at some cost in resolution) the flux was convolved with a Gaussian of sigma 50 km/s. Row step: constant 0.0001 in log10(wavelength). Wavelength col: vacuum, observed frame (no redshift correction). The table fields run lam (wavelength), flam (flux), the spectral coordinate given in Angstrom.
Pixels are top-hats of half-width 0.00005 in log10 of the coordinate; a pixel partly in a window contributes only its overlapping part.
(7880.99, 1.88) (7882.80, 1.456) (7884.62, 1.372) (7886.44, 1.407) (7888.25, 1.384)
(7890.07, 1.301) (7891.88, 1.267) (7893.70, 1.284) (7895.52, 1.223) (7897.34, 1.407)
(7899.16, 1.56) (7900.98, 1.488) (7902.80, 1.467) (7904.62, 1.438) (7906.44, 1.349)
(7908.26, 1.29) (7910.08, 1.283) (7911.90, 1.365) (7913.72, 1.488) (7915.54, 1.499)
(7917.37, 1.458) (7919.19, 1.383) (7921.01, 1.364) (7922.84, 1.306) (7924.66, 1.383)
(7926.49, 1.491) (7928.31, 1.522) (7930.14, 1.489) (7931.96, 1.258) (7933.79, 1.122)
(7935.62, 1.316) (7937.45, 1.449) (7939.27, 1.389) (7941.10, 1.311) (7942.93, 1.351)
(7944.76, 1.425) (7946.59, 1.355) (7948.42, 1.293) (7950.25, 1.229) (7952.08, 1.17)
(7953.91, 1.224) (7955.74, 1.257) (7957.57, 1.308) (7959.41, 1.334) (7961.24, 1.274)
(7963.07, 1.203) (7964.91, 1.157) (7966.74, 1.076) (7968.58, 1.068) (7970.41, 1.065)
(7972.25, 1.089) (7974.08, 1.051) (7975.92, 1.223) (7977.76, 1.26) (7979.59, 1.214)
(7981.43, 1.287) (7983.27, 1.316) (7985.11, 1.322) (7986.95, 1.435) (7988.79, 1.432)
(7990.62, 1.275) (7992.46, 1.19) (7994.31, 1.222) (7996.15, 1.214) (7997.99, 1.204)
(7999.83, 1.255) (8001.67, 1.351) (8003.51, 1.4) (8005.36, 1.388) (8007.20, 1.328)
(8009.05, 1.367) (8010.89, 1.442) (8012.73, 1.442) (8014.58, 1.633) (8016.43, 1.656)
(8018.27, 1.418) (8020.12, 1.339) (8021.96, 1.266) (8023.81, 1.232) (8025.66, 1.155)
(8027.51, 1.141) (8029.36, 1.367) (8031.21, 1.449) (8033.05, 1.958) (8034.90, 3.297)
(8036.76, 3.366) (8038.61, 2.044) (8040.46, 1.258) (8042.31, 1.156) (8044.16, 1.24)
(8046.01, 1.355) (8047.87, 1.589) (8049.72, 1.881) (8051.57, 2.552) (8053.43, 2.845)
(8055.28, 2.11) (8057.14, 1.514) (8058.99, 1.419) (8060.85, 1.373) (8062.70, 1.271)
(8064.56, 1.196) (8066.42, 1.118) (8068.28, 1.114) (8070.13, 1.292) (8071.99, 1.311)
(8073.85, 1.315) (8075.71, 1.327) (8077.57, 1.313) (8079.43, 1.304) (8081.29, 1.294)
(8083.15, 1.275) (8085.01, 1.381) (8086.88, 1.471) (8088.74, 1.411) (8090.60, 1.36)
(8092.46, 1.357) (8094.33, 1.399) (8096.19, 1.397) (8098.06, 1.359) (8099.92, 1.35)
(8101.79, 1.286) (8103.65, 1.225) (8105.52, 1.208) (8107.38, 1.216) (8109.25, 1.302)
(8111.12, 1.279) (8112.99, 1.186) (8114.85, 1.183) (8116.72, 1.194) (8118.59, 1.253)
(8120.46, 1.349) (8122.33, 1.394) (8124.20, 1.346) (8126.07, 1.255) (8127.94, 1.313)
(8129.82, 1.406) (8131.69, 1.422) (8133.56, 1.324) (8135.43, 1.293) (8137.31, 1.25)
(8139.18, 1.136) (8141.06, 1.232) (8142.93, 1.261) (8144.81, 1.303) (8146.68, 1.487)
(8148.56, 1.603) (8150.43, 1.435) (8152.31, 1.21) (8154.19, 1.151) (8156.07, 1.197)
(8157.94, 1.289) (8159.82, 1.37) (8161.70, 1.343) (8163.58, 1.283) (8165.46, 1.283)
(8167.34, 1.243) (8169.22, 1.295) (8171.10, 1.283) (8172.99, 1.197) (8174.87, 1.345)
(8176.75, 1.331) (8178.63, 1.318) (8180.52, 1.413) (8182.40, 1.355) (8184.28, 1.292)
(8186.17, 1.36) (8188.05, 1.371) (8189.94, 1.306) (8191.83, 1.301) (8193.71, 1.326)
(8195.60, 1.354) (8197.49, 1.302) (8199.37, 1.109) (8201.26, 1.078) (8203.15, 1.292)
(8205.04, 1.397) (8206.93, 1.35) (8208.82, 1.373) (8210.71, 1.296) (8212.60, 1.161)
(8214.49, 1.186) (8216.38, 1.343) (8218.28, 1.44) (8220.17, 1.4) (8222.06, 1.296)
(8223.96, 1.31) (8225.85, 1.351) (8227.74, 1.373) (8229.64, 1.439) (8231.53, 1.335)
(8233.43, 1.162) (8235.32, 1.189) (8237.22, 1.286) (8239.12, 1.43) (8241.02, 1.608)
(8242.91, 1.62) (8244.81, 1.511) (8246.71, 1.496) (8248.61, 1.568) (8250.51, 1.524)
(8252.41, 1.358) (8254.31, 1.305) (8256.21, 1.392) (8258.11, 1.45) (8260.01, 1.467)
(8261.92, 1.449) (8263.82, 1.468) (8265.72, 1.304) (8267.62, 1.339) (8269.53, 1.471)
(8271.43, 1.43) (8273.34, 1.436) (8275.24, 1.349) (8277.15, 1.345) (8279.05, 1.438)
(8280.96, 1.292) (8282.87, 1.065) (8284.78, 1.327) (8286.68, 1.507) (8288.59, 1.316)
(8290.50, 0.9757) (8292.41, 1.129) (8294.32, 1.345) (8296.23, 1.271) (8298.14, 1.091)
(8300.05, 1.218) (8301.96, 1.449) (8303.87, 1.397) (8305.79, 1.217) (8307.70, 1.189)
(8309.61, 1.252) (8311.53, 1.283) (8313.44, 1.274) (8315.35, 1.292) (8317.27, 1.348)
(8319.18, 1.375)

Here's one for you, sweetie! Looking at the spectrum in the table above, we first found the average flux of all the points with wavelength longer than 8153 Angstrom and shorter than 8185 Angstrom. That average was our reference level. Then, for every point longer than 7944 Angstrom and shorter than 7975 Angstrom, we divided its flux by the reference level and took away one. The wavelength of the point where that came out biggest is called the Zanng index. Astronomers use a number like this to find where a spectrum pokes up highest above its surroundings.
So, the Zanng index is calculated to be 7944.76 Angstrom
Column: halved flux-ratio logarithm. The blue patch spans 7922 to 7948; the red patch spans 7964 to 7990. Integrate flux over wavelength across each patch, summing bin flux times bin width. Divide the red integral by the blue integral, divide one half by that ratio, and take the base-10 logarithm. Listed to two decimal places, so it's -0.25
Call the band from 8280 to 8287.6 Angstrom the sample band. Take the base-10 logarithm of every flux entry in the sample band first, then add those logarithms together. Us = 0.44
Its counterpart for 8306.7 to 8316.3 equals 0.50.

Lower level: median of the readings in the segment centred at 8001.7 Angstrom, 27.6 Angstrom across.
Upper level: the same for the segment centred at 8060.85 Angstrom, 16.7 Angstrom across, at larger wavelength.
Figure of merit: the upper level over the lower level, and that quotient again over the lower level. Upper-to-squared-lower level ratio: 0.75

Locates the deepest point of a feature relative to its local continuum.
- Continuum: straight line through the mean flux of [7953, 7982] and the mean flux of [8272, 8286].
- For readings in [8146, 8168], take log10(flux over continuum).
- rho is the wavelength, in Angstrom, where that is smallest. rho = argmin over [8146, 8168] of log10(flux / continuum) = 8154.19 Angstrom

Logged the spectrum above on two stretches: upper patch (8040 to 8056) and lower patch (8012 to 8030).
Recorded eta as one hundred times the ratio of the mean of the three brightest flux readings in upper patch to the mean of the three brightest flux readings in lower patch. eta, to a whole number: 159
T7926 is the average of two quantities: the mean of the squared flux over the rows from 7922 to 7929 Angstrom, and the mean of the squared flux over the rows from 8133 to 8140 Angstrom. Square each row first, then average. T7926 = 1.80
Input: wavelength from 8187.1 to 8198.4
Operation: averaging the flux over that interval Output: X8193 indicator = 1.33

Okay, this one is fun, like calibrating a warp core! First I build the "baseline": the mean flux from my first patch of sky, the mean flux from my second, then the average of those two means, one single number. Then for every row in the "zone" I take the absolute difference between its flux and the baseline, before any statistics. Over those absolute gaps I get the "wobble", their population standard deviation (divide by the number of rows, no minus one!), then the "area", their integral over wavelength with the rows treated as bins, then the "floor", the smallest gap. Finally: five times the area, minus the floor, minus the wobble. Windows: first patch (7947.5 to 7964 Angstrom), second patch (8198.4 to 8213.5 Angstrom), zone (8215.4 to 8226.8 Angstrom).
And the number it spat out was 5.6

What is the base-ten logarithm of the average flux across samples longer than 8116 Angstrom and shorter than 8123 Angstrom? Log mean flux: 0.113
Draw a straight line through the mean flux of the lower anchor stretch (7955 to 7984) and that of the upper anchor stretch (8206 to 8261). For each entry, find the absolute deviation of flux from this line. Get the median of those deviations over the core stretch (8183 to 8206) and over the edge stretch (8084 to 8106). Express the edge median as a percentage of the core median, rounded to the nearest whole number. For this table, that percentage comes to 172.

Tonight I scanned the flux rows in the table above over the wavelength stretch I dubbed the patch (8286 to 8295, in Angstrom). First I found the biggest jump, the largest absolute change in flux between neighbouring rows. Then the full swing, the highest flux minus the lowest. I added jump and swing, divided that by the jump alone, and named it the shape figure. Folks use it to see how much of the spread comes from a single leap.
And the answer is 2.56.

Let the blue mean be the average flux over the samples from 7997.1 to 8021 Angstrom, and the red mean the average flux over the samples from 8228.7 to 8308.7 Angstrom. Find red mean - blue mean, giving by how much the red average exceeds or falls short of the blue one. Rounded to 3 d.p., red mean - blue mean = -0.046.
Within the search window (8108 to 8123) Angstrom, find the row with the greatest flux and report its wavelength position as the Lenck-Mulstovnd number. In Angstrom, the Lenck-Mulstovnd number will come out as 8122.33 Angstrom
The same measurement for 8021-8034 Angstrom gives 8033.05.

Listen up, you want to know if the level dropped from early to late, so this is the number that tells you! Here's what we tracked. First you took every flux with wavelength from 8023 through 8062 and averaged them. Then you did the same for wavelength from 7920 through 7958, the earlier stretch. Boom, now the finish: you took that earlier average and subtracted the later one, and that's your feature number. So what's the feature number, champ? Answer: -0.44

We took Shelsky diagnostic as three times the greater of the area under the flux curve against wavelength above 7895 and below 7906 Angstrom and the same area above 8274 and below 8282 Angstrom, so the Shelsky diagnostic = 47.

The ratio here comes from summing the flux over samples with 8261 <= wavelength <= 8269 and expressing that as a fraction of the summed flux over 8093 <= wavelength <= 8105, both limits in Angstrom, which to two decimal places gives 0.69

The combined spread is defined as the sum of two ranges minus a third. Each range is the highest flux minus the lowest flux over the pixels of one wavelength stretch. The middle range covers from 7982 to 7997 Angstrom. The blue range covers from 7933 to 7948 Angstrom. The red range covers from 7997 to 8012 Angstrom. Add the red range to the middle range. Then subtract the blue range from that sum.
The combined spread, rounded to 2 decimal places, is 0.16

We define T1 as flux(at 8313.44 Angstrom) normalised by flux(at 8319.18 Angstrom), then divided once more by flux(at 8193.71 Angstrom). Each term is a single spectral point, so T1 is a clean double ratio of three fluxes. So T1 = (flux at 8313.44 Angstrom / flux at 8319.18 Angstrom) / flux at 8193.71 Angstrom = 0.70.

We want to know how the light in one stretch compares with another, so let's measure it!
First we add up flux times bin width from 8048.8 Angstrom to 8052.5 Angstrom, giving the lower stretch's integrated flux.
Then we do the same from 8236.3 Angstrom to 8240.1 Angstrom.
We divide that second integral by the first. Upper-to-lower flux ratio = 0.63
